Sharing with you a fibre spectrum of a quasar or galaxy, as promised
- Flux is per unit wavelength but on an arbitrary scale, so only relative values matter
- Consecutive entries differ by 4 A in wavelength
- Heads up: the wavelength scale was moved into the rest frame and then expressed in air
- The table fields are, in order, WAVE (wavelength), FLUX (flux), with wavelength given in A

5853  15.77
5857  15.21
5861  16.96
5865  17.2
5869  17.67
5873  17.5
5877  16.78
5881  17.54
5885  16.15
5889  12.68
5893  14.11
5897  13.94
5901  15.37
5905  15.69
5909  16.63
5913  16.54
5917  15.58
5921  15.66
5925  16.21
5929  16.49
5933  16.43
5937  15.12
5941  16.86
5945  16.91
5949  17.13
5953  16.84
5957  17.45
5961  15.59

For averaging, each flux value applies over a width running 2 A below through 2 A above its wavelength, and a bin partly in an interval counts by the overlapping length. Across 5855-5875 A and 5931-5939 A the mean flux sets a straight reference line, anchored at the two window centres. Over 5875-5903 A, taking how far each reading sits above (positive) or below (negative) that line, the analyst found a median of -1.0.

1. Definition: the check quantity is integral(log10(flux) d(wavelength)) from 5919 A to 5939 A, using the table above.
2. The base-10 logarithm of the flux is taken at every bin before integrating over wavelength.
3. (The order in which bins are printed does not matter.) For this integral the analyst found 24.1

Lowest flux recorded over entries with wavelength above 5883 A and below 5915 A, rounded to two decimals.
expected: 12.68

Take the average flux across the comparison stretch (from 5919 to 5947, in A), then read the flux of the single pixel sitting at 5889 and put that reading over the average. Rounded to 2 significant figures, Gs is 0.78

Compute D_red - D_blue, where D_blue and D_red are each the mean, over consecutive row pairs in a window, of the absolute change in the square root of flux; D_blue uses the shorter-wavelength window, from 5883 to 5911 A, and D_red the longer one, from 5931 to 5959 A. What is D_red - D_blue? -0.083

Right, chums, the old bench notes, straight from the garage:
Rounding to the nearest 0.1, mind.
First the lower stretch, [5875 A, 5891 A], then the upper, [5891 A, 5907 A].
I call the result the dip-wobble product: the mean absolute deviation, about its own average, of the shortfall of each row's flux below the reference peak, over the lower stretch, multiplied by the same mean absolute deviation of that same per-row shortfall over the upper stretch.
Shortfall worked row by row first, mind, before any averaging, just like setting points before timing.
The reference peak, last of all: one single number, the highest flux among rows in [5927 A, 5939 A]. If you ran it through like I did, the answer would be 1.2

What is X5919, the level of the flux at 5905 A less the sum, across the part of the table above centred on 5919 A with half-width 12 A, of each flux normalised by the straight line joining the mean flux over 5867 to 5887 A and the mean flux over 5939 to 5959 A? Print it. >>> 10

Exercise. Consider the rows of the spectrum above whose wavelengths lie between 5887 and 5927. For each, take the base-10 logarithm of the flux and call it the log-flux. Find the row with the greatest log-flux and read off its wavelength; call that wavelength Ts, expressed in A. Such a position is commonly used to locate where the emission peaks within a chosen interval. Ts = 5909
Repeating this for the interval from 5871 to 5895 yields 5881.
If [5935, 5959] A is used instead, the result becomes 5957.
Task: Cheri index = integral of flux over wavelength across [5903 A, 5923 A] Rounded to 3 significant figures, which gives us 320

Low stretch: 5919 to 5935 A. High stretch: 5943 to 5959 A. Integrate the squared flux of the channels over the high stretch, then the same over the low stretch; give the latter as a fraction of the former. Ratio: 0.90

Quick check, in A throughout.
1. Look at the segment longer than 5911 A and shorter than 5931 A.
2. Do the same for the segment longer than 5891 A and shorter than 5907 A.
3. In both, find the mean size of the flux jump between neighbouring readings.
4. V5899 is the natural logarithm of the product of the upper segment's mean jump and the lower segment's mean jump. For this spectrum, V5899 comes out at -1.2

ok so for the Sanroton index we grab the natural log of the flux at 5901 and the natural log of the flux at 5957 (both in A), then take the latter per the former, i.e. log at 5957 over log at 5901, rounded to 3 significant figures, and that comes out 1.05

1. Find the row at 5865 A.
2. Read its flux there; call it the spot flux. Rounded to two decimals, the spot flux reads 17.20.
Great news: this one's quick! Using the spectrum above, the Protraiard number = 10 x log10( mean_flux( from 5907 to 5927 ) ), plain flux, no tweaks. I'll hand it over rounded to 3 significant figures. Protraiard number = 12.1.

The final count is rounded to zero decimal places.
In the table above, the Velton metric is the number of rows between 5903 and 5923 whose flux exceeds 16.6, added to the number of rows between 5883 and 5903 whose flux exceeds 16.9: 1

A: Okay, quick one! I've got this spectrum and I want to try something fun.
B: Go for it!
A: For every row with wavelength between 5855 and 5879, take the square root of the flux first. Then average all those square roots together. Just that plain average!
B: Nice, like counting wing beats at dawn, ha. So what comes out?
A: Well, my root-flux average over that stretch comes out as 4.11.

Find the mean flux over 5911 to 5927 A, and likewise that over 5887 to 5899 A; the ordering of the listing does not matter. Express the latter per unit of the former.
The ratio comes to 0.85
